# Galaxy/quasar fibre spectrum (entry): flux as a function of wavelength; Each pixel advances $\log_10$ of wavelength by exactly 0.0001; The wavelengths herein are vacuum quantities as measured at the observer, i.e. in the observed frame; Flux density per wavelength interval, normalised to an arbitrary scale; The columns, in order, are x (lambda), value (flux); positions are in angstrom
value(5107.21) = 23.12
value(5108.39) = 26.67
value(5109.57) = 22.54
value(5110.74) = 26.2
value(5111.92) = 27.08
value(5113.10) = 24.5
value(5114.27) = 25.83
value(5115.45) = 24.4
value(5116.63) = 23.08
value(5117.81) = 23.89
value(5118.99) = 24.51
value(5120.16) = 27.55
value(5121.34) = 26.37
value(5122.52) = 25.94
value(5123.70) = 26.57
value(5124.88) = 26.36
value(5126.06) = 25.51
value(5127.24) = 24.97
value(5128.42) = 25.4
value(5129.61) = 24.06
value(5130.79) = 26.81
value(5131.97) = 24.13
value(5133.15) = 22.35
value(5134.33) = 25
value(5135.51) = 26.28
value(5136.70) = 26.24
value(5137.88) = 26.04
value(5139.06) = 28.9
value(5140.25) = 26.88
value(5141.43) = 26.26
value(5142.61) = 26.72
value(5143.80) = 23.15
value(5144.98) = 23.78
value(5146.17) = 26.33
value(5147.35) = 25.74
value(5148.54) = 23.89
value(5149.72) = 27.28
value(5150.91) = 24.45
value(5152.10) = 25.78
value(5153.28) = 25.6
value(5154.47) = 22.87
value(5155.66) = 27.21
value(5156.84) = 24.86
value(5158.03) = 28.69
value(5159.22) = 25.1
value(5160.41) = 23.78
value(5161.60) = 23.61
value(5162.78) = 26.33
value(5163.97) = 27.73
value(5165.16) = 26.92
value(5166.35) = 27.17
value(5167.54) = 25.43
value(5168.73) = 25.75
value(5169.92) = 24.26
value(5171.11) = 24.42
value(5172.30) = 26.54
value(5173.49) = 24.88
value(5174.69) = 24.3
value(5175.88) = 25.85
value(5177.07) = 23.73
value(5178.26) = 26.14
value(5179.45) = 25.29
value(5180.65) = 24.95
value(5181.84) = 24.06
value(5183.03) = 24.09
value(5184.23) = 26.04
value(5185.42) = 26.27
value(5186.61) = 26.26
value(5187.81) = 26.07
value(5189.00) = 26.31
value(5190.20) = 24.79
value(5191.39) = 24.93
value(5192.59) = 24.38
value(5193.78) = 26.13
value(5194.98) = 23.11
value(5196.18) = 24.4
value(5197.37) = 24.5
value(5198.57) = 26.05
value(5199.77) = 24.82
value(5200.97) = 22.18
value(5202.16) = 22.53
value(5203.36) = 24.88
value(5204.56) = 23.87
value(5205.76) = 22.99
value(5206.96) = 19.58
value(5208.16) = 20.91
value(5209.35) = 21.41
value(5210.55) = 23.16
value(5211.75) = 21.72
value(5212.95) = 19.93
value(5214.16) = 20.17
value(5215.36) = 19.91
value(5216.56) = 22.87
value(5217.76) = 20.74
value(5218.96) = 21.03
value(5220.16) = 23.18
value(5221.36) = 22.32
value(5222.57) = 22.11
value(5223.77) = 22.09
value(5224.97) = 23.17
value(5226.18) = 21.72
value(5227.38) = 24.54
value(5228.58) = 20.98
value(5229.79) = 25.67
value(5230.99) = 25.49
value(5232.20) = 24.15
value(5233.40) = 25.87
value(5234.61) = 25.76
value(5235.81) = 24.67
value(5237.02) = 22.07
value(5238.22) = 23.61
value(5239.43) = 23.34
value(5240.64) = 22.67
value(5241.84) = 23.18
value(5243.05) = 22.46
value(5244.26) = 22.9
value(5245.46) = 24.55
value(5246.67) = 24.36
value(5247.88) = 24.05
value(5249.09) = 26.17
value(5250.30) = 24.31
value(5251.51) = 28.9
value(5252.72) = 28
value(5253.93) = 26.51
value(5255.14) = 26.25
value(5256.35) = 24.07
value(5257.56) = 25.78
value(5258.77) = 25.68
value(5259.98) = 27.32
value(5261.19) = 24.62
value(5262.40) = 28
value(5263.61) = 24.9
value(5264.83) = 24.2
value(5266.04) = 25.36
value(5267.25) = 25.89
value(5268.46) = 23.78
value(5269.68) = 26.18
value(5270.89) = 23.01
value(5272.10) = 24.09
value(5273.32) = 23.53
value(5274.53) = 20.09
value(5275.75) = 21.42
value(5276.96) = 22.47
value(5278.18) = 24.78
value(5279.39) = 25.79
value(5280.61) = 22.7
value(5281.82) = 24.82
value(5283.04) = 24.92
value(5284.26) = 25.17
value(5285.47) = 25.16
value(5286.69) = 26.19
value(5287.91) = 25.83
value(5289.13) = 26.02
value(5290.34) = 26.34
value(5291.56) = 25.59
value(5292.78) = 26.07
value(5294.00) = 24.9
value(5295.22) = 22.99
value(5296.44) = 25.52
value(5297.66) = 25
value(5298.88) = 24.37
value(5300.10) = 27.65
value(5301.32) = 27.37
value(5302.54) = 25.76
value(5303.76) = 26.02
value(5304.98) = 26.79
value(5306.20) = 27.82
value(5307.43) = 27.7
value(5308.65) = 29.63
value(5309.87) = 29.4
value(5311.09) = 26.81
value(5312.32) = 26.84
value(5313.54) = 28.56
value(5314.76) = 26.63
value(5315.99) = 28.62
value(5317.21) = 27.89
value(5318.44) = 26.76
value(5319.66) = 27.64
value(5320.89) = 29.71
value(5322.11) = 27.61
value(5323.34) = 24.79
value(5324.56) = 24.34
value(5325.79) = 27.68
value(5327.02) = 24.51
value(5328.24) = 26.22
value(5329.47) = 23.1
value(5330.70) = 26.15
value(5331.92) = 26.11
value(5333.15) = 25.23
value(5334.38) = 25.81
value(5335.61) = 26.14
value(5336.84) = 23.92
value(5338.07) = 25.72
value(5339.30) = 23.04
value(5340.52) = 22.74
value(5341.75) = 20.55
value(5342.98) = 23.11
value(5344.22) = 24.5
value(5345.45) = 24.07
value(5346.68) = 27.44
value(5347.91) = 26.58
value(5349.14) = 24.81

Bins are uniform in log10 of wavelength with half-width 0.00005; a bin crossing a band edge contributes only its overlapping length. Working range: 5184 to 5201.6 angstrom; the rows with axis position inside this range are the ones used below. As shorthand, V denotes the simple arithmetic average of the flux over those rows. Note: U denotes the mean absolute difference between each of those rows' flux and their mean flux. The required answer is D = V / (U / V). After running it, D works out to 625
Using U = 1.0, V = 25.1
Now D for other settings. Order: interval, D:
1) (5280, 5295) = 918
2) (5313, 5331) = 484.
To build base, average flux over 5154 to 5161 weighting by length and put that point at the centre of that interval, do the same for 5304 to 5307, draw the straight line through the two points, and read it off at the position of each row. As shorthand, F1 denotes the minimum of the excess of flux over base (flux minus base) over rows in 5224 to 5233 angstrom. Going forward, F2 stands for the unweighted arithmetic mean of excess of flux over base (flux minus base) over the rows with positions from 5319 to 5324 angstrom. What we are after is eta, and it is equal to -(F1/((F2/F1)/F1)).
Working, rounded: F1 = -5.3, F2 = 0.1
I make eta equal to 1107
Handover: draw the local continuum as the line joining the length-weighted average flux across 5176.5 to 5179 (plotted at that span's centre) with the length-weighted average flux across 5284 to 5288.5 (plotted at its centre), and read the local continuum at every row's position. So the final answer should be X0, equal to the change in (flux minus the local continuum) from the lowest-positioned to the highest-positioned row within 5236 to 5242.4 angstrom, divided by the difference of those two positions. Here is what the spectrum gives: 0.22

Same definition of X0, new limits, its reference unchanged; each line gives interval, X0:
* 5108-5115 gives -0.15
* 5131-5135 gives 0.36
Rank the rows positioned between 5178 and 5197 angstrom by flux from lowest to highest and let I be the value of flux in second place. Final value 24.06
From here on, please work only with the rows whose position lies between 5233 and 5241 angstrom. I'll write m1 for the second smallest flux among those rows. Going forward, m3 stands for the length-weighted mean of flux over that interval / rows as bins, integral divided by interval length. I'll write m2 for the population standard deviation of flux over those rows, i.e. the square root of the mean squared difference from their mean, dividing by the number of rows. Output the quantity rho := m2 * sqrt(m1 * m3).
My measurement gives 32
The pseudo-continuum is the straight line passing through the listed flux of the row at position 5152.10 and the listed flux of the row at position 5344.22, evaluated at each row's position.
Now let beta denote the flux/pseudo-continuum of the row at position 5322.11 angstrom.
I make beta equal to 1.12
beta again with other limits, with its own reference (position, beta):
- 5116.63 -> 0.89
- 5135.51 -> 1.02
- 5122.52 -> 1.00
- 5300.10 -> 1.12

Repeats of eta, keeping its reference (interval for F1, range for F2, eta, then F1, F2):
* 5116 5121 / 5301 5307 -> -20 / -1.9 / -0.4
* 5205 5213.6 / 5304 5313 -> 383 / -6.4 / 0.7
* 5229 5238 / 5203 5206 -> -38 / -4.3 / -2.1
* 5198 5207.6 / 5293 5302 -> -163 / -6.4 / -1.6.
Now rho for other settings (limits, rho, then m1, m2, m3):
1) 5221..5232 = 36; 21.72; 1.6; 23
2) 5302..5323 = 31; 26.02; 1.2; 28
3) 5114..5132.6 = 30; 23.89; 1.2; 25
